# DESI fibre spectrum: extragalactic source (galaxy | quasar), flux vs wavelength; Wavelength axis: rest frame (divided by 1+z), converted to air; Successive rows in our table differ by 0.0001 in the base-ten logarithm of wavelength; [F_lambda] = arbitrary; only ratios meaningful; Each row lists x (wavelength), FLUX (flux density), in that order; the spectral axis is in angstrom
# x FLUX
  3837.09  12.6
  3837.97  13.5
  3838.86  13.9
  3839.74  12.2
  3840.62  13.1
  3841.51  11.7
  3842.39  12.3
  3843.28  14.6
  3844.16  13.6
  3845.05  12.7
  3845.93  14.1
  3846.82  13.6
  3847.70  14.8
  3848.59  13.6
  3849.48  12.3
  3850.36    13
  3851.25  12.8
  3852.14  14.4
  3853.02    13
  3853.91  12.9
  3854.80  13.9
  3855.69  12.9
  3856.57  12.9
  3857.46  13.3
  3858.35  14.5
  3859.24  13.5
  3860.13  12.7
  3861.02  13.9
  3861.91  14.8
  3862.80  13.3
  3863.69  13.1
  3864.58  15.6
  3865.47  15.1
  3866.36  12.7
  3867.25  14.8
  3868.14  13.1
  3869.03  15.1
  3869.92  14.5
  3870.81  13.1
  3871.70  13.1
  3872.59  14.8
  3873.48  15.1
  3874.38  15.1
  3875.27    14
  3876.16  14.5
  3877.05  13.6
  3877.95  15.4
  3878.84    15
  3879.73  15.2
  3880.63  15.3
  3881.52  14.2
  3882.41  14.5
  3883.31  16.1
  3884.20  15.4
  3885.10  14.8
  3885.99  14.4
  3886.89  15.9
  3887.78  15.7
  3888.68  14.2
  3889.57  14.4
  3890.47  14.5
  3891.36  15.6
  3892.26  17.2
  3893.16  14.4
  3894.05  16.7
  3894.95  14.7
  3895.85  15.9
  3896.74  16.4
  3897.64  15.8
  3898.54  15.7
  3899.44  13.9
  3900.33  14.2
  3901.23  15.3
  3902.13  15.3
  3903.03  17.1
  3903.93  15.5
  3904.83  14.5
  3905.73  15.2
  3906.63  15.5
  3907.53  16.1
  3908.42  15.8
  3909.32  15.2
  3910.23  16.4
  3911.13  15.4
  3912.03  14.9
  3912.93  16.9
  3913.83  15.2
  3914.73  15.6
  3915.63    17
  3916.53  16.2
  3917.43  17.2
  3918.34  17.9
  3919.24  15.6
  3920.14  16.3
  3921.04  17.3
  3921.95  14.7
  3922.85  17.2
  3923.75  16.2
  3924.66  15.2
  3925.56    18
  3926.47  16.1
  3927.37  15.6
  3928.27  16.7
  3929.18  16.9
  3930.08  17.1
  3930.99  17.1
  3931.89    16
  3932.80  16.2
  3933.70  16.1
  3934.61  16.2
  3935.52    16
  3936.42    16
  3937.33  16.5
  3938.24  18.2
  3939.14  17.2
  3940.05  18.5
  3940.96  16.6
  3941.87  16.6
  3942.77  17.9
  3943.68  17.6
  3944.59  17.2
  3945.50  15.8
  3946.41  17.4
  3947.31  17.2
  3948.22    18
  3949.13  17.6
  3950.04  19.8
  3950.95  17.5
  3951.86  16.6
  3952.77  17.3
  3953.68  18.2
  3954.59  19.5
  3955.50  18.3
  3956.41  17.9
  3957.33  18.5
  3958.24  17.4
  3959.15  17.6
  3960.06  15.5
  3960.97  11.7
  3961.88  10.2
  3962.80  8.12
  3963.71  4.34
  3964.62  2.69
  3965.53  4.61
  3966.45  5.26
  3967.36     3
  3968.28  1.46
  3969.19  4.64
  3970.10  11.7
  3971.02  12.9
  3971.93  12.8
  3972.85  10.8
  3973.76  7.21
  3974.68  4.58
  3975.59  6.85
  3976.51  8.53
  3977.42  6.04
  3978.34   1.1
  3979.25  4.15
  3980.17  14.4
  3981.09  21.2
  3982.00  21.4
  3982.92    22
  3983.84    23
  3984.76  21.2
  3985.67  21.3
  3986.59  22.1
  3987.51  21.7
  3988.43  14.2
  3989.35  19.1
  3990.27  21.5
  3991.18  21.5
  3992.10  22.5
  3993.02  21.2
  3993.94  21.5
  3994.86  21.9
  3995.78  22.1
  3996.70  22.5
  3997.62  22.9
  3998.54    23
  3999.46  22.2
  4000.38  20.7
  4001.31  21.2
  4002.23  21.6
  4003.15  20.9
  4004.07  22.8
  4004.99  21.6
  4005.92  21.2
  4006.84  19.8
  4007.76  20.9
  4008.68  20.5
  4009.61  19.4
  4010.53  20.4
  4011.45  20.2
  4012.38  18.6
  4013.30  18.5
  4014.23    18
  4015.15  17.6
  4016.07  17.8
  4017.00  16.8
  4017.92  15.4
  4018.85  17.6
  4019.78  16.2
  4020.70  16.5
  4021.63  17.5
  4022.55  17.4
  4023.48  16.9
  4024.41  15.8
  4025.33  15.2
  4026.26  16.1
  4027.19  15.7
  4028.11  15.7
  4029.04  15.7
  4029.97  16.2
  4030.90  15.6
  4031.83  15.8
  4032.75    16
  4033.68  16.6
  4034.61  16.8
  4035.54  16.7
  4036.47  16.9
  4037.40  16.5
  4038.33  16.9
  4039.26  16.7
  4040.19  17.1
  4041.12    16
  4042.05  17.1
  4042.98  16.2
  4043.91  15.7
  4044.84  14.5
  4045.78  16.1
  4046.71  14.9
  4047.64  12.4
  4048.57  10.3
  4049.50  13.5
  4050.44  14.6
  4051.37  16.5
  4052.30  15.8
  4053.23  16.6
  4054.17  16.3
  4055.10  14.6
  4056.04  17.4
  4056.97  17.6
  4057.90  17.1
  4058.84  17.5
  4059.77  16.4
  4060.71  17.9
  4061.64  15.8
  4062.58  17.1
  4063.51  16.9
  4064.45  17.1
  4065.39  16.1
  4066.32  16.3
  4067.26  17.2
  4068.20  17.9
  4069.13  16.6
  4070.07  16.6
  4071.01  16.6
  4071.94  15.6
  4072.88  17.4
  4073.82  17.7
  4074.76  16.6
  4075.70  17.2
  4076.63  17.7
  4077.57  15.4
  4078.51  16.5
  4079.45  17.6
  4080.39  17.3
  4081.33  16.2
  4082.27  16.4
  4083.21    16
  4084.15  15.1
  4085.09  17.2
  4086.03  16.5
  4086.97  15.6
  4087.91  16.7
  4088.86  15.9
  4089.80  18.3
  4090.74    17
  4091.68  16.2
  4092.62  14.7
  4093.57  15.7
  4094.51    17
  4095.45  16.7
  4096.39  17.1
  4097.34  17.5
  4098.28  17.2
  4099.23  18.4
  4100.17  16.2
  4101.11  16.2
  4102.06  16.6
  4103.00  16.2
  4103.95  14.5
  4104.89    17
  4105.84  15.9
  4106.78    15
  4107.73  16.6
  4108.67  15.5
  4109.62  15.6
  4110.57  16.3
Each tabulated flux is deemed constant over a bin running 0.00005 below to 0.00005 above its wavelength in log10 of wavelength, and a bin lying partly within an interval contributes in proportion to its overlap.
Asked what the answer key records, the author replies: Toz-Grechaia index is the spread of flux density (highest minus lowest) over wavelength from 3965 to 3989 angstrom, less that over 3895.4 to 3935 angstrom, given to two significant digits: 18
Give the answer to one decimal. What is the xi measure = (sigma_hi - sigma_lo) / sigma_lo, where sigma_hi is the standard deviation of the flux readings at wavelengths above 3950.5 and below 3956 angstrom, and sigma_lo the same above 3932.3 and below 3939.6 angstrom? 0.3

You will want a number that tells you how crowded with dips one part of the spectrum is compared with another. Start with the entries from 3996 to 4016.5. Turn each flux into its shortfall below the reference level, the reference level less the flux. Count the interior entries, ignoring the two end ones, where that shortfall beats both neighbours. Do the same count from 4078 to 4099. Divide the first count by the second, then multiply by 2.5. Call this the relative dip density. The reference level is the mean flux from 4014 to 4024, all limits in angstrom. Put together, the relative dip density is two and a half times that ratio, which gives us 2.1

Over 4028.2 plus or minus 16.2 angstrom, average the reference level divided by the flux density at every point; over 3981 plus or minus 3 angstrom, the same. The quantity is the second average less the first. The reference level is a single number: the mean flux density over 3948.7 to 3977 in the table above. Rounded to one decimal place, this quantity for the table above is 1.6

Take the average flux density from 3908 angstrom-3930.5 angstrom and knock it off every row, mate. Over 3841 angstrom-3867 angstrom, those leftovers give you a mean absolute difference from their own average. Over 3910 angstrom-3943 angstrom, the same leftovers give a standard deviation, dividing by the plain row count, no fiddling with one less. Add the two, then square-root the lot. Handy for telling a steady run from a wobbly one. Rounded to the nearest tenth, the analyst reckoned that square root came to 1.3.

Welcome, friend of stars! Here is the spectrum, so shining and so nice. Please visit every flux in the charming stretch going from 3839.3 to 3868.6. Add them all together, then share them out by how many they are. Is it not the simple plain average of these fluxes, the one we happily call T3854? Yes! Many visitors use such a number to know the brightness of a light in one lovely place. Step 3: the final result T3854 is 13.5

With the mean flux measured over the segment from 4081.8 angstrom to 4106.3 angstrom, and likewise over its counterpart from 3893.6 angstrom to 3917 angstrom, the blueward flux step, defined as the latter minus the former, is -1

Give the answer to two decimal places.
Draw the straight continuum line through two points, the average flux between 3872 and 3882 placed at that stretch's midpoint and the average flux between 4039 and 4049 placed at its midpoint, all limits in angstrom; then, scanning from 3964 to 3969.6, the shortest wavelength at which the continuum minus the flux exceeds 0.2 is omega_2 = 3964.62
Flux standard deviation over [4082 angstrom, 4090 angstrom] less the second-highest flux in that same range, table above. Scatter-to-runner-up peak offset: -16.3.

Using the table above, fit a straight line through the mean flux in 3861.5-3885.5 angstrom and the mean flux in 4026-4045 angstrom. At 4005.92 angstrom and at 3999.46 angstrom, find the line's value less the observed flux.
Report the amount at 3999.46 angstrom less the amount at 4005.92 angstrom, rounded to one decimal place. -1.1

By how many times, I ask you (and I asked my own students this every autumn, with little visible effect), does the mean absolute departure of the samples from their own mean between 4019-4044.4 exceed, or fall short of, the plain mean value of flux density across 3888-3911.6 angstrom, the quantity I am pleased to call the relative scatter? 0.034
